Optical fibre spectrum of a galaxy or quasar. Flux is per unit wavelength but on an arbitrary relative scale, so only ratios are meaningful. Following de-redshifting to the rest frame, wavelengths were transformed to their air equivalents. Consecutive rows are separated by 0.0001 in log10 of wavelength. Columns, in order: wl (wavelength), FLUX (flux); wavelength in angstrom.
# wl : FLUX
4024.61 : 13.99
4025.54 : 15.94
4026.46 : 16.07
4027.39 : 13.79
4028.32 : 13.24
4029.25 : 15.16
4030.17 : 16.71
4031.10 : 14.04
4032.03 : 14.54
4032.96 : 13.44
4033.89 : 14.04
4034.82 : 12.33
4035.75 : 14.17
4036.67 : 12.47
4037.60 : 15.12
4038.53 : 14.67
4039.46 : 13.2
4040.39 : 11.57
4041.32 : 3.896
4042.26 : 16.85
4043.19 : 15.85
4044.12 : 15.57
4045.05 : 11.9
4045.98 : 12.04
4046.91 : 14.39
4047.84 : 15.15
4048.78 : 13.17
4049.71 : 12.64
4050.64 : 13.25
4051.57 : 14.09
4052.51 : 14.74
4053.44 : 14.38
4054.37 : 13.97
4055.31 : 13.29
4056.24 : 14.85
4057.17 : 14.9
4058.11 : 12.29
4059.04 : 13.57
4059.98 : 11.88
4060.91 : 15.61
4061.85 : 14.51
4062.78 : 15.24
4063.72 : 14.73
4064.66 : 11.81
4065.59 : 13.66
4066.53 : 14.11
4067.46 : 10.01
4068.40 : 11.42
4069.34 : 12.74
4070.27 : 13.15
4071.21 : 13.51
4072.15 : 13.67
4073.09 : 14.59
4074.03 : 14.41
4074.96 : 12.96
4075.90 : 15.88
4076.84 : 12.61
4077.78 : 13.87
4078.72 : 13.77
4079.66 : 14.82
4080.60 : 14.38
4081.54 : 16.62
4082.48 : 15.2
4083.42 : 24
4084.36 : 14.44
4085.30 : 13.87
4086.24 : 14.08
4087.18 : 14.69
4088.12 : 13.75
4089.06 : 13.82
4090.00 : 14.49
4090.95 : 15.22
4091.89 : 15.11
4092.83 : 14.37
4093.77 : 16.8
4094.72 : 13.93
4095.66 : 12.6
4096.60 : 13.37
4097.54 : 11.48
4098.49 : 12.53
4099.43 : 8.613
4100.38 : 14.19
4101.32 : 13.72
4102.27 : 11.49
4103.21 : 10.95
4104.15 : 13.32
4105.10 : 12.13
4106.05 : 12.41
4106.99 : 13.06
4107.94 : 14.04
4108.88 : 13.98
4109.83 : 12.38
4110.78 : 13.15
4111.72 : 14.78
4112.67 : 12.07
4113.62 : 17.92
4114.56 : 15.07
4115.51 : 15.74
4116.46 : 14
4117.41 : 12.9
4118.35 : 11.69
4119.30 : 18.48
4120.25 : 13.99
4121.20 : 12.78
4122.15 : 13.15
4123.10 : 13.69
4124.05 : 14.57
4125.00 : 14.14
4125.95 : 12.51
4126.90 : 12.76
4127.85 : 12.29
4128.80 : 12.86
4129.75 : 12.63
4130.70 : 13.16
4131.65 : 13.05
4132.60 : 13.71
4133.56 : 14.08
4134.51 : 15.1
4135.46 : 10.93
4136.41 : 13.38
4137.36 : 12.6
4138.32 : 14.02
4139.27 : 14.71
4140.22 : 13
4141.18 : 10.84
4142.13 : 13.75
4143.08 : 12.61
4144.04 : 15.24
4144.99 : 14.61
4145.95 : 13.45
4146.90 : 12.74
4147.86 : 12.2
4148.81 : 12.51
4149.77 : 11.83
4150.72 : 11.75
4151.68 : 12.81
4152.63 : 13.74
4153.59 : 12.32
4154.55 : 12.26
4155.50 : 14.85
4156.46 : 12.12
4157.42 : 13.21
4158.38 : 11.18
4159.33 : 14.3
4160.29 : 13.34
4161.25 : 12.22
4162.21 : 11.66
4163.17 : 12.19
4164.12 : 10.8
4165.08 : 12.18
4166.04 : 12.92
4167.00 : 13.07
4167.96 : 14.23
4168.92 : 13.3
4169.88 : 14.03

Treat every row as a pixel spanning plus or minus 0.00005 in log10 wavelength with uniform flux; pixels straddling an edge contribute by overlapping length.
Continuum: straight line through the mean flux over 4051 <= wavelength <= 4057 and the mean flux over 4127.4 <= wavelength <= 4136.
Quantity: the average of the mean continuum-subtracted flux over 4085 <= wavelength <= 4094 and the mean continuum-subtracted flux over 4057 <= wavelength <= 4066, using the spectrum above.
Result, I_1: 0.3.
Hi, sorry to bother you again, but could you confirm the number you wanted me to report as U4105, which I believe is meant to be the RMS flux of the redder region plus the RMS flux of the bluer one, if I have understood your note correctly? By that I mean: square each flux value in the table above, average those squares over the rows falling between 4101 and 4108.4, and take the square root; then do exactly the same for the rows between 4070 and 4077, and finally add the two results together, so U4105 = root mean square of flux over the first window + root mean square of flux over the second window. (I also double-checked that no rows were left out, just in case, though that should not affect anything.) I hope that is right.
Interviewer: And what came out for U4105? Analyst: 26.6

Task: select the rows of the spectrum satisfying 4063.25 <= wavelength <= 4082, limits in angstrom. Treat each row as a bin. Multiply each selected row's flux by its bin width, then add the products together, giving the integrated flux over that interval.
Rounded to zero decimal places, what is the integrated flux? 256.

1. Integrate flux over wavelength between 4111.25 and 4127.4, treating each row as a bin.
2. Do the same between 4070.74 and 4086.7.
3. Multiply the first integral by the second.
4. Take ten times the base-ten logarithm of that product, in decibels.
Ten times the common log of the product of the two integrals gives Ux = 47.3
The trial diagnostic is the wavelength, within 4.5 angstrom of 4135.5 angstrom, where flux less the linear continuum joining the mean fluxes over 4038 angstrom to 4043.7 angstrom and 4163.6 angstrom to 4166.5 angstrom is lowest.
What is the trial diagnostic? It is 4135.46 angstrom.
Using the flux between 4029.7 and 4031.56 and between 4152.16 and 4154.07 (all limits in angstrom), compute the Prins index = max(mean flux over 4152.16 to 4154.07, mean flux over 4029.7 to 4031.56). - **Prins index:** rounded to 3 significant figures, 15.4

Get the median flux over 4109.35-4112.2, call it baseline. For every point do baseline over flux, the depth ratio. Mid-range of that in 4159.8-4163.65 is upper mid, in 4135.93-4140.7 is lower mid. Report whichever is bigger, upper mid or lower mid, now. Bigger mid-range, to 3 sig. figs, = 1.06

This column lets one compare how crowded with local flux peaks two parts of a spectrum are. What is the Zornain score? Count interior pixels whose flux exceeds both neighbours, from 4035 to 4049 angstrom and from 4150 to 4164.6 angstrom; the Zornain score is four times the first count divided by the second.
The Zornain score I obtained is 2.4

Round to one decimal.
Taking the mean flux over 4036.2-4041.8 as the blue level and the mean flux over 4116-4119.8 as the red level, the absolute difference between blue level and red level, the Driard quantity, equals 2.4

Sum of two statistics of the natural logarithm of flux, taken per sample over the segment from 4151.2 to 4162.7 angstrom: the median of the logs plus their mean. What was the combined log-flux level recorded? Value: 5.08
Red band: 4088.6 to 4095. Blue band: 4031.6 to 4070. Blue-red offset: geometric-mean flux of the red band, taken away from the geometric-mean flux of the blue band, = -1.6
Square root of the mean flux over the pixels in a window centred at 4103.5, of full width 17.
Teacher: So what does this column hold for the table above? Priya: 3.56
